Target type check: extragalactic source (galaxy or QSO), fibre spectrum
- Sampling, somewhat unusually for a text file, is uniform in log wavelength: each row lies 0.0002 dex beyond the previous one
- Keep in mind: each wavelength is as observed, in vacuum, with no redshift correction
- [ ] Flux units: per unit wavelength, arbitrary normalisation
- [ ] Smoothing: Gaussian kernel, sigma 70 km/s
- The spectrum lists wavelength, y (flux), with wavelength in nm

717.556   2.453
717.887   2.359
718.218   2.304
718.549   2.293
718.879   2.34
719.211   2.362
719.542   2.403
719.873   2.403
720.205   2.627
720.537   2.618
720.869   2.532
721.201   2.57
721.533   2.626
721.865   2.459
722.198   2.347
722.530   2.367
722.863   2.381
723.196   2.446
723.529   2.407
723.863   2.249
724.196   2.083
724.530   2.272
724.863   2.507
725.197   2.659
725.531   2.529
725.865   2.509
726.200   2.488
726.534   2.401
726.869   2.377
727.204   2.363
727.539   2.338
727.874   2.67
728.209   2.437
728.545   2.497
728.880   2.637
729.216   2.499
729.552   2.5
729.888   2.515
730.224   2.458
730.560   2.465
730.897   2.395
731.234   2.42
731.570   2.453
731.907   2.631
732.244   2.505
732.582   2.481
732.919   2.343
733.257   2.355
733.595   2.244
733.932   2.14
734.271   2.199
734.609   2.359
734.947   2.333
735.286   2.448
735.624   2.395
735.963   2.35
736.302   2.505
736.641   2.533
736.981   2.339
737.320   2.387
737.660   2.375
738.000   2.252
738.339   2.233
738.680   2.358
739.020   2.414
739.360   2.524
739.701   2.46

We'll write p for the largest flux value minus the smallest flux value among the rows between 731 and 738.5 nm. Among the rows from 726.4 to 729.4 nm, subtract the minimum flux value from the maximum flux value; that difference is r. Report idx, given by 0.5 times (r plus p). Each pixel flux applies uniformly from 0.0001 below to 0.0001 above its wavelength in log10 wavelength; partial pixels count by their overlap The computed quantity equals 0.41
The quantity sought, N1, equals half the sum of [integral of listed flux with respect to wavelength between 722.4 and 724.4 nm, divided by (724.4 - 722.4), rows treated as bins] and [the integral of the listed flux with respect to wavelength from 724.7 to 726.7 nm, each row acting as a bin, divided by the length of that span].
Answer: 2.42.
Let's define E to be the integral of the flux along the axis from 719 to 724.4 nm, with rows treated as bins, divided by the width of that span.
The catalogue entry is 2.43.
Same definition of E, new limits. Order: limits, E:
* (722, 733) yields 2.44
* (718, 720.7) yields 2.42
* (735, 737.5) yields 2.42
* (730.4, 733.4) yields 2.45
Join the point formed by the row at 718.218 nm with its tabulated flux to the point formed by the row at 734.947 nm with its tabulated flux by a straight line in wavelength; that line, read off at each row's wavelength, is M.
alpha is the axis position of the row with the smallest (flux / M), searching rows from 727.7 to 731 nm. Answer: 730.897 nm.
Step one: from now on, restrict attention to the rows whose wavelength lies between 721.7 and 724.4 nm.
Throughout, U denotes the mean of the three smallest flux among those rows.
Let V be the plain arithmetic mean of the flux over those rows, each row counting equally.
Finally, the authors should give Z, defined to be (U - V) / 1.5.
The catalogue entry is -0.077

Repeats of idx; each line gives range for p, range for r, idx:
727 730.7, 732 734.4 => 0.35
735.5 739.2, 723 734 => 0.44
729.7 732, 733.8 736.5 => 0.30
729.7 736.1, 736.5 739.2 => 0.40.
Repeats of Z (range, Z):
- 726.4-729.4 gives -0.073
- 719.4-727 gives -0.163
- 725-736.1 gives -0.161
